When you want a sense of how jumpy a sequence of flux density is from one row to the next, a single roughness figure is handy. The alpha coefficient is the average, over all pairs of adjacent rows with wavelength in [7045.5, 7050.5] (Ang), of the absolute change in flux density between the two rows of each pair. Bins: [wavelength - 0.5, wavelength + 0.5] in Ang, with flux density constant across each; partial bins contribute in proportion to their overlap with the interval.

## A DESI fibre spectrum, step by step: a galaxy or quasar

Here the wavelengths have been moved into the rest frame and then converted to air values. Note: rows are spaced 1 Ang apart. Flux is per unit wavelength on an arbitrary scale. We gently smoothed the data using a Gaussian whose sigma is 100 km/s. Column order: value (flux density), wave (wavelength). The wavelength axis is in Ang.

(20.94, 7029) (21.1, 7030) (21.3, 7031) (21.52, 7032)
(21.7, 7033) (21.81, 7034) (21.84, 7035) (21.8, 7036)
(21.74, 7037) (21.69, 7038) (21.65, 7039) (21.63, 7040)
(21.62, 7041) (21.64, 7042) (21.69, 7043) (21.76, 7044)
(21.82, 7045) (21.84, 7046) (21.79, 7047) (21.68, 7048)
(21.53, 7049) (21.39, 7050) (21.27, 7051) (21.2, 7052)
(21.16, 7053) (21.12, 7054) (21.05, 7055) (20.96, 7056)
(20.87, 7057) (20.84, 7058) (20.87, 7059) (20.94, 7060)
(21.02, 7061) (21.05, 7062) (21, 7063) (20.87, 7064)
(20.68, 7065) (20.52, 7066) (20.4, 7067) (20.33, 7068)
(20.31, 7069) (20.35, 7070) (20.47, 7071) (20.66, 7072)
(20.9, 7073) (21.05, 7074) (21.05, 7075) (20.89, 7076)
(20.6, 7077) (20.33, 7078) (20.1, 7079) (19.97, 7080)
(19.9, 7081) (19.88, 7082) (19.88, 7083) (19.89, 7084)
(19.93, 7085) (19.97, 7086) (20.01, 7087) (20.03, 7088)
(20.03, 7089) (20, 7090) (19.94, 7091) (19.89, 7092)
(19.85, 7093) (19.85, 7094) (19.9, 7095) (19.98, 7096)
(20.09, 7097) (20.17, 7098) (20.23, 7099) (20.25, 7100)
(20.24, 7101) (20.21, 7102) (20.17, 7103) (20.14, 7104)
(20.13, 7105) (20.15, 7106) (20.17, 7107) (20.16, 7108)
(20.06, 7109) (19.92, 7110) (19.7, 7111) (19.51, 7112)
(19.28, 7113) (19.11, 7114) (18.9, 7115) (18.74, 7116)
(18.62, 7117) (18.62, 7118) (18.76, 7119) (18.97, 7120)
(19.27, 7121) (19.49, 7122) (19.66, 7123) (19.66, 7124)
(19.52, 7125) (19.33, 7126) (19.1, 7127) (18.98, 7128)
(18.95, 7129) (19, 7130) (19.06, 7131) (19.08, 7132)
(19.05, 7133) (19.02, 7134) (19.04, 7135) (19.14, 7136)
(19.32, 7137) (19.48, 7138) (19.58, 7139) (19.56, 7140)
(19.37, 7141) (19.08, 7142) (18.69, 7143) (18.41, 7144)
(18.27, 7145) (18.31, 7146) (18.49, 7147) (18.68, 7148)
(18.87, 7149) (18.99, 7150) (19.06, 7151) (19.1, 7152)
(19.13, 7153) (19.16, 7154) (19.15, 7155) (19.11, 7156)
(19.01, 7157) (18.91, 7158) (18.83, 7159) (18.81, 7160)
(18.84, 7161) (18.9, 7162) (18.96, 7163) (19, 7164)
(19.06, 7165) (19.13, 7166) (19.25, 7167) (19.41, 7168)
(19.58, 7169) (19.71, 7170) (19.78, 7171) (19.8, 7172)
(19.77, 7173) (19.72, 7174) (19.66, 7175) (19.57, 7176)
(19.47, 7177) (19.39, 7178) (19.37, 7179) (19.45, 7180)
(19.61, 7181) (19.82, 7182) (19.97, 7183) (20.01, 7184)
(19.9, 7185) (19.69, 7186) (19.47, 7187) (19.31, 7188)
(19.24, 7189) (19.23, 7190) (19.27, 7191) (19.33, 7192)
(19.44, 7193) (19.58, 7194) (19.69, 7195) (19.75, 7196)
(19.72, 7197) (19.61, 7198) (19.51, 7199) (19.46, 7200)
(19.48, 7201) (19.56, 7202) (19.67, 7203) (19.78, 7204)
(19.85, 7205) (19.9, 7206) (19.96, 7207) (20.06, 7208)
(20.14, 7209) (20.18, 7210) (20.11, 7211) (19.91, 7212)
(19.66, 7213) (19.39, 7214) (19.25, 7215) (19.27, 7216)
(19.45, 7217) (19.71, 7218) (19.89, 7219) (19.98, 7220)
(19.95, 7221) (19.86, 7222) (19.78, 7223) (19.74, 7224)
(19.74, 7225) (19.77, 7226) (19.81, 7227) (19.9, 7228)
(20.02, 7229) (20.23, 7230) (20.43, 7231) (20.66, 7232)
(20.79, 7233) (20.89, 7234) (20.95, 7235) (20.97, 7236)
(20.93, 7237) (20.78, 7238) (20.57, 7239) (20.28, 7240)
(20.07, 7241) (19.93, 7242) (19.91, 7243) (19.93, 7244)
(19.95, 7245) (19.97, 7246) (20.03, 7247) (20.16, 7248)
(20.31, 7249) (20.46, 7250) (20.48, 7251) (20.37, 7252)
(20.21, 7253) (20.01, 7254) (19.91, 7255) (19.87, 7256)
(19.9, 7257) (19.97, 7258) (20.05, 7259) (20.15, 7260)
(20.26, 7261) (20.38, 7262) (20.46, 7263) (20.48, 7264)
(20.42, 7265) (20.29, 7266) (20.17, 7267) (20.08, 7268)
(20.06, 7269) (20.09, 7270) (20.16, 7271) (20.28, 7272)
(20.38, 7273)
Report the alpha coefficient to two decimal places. 0.11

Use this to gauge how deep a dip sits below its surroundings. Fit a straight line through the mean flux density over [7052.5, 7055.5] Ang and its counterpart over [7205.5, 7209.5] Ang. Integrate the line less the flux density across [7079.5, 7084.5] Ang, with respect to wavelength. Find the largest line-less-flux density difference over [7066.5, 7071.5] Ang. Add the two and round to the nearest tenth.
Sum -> 5.7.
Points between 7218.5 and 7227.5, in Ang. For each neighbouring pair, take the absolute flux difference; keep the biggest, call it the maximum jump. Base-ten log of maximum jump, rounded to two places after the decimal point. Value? -1.05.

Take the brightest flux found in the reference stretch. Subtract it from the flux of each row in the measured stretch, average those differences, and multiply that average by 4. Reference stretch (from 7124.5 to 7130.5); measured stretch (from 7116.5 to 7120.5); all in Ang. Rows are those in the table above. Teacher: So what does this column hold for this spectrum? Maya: -3.1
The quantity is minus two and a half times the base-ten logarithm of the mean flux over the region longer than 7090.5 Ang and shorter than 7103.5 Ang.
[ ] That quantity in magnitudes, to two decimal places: -3.26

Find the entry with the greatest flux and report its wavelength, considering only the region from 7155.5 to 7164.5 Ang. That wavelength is 7156 Ang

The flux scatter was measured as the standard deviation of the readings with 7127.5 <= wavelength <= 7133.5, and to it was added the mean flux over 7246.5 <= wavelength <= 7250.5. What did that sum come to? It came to 20.3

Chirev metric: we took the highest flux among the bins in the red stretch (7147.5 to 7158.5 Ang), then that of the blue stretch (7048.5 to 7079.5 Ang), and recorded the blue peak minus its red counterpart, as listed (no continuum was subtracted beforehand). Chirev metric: 2.4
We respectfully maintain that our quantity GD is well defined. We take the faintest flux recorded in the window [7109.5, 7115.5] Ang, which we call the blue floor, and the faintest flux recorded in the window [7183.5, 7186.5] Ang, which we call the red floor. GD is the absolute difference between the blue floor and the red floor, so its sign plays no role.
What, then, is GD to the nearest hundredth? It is 0.79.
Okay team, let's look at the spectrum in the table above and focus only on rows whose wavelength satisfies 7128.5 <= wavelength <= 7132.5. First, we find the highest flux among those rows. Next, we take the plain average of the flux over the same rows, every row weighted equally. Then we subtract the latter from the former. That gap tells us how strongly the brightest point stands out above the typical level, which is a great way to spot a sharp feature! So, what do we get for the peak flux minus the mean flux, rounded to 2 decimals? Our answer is 0.06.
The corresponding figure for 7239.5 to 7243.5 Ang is 0.23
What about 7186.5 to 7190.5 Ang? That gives 0.16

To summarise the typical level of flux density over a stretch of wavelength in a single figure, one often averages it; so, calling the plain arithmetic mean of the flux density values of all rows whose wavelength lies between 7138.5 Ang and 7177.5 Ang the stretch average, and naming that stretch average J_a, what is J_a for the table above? 19.1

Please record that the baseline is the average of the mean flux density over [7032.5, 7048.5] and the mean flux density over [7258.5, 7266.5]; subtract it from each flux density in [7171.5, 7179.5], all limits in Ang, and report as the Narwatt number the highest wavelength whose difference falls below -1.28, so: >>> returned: 7179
